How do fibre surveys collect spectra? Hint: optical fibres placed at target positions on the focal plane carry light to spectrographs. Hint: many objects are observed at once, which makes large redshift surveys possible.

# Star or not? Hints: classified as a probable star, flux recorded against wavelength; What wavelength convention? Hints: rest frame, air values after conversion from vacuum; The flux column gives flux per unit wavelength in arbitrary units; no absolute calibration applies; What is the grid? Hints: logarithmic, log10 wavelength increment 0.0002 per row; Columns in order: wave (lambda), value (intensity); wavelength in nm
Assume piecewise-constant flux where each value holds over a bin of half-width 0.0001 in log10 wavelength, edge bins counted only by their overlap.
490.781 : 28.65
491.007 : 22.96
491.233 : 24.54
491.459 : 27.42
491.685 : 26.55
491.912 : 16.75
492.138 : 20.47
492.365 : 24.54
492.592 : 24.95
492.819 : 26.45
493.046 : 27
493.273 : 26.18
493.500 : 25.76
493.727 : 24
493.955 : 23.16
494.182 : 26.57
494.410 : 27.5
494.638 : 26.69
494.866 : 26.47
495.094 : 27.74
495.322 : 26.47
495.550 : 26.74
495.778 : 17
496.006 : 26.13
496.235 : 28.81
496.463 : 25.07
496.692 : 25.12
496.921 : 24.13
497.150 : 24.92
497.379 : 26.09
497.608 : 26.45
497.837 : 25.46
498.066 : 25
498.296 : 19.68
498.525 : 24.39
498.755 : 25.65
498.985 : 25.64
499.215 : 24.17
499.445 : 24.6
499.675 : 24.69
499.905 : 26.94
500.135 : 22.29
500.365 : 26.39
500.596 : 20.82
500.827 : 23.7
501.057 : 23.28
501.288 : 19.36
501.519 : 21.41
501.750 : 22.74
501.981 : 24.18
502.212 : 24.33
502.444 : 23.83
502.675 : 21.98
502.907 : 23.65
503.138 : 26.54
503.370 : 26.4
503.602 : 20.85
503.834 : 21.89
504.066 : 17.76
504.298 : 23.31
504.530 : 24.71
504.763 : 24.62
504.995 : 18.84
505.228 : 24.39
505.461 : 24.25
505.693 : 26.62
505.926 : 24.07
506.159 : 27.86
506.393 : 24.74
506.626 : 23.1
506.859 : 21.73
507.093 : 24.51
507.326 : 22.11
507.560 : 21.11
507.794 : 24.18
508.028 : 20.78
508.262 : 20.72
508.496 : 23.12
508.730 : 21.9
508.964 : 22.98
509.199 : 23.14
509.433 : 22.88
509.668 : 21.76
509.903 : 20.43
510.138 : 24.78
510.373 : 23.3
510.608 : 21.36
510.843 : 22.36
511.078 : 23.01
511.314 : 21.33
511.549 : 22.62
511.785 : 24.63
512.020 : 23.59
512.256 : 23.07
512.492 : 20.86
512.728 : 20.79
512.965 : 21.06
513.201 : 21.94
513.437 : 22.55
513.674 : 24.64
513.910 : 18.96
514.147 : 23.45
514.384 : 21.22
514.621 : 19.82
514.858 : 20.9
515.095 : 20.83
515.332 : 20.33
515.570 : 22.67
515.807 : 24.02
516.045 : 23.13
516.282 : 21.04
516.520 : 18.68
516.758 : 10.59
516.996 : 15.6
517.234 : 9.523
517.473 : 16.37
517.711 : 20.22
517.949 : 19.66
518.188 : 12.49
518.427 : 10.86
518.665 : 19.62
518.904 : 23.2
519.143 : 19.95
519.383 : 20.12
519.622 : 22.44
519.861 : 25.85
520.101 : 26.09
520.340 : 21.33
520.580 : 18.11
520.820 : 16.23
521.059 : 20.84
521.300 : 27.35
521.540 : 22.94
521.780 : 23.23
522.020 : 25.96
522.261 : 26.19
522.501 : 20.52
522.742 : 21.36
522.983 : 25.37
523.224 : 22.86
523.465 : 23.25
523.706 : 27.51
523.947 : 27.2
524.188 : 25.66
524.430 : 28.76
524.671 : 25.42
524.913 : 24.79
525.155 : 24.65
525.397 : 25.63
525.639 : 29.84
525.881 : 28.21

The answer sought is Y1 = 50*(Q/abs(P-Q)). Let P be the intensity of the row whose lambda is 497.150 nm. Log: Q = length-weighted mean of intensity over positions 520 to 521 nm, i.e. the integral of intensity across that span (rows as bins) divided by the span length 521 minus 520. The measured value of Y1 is 224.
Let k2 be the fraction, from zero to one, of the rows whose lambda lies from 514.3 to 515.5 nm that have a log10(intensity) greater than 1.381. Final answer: 0.00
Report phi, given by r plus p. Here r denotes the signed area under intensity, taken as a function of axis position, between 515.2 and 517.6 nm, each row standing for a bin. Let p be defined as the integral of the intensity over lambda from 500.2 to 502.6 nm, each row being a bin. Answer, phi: 99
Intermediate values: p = 55.1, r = 43.7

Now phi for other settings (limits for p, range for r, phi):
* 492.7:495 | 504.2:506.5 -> 116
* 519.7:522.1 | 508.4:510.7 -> 106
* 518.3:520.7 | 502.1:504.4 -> 103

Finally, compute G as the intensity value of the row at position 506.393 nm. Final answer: 24.74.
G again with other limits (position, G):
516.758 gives 10.59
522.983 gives 25.37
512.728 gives 20.79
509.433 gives 22.88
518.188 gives 12.49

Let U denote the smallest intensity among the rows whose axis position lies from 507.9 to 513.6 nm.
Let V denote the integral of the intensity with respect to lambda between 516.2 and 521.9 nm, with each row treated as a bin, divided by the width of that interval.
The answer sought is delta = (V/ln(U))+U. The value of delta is 26.8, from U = 20.43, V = 19.3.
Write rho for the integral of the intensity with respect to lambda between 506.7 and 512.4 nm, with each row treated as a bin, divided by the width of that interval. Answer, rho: 22.6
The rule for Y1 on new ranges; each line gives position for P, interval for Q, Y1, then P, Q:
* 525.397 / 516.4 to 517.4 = 58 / 25.63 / 13.7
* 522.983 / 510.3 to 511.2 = 386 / 25.37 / 22.5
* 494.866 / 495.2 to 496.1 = 507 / 26.47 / 24.1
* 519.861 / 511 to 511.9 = 385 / 25.85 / 22.9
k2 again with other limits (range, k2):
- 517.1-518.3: 0.00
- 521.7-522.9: 0.40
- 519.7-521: 0.40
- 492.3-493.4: 1.00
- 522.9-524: 0.60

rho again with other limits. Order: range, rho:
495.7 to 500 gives 24.8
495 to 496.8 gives 25.4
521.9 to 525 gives 25.0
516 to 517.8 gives 16.6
